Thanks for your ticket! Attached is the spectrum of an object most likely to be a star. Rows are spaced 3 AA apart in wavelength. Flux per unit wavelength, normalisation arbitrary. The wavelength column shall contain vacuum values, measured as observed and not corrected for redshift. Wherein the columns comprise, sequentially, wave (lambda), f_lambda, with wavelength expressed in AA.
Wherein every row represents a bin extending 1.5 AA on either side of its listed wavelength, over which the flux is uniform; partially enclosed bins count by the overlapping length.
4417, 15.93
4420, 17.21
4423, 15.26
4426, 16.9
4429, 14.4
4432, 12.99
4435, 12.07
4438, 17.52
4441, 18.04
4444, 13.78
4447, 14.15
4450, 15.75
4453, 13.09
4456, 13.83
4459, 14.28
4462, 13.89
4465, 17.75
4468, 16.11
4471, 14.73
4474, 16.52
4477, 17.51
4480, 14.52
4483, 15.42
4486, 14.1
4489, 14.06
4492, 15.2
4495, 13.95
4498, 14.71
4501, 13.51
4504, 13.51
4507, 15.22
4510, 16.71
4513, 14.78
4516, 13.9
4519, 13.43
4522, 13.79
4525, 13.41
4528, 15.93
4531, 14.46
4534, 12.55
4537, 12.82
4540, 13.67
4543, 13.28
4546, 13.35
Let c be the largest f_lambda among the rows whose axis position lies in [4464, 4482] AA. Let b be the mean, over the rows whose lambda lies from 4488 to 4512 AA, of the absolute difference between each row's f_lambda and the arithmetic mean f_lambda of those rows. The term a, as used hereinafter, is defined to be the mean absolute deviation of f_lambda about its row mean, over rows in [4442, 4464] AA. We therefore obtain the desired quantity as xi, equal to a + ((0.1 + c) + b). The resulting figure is 19.2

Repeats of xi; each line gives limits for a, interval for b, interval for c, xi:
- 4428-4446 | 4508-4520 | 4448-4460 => 18.9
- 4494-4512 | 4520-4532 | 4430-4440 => 19.4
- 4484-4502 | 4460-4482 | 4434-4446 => 19.9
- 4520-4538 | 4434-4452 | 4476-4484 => 20.4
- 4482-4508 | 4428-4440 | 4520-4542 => 18.4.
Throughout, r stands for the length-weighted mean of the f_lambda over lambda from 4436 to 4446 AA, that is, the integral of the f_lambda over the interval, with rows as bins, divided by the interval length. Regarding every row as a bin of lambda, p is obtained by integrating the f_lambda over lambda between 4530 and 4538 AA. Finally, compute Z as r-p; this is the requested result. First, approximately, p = 106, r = 16.1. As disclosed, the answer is -90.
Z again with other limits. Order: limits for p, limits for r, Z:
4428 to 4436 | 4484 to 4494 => -91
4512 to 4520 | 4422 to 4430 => -97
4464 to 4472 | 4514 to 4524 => -116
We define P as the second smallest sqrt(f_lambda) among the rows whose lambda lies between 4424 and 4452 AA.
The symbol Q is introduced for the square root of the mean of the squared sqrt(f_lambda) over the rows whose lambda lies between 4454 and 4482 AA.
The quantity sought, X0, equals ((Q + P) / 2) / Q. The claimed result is 0.96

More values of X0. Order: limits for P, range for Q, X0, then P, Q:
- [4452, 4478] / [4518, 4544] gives 1.00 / 3.72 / 3.70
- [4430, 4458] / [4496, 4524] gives 0.97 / 3.60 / 3.79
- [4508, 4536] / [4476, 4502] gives 0.98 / 3.66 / 3.84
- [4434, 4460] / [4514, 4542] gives 0.99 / 3.62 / 3.71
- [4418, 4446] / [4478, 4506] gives 0.98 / 3.60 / 3.79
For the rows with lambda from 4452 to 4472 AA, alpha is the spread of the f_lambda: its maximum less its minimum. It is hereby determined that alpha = 4.7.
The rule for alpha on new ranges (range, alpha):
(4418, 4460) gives 6.0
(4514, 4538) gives 3.4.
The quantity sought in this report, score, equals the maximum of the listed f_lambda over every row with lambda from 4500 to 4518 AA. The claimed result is 16.71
